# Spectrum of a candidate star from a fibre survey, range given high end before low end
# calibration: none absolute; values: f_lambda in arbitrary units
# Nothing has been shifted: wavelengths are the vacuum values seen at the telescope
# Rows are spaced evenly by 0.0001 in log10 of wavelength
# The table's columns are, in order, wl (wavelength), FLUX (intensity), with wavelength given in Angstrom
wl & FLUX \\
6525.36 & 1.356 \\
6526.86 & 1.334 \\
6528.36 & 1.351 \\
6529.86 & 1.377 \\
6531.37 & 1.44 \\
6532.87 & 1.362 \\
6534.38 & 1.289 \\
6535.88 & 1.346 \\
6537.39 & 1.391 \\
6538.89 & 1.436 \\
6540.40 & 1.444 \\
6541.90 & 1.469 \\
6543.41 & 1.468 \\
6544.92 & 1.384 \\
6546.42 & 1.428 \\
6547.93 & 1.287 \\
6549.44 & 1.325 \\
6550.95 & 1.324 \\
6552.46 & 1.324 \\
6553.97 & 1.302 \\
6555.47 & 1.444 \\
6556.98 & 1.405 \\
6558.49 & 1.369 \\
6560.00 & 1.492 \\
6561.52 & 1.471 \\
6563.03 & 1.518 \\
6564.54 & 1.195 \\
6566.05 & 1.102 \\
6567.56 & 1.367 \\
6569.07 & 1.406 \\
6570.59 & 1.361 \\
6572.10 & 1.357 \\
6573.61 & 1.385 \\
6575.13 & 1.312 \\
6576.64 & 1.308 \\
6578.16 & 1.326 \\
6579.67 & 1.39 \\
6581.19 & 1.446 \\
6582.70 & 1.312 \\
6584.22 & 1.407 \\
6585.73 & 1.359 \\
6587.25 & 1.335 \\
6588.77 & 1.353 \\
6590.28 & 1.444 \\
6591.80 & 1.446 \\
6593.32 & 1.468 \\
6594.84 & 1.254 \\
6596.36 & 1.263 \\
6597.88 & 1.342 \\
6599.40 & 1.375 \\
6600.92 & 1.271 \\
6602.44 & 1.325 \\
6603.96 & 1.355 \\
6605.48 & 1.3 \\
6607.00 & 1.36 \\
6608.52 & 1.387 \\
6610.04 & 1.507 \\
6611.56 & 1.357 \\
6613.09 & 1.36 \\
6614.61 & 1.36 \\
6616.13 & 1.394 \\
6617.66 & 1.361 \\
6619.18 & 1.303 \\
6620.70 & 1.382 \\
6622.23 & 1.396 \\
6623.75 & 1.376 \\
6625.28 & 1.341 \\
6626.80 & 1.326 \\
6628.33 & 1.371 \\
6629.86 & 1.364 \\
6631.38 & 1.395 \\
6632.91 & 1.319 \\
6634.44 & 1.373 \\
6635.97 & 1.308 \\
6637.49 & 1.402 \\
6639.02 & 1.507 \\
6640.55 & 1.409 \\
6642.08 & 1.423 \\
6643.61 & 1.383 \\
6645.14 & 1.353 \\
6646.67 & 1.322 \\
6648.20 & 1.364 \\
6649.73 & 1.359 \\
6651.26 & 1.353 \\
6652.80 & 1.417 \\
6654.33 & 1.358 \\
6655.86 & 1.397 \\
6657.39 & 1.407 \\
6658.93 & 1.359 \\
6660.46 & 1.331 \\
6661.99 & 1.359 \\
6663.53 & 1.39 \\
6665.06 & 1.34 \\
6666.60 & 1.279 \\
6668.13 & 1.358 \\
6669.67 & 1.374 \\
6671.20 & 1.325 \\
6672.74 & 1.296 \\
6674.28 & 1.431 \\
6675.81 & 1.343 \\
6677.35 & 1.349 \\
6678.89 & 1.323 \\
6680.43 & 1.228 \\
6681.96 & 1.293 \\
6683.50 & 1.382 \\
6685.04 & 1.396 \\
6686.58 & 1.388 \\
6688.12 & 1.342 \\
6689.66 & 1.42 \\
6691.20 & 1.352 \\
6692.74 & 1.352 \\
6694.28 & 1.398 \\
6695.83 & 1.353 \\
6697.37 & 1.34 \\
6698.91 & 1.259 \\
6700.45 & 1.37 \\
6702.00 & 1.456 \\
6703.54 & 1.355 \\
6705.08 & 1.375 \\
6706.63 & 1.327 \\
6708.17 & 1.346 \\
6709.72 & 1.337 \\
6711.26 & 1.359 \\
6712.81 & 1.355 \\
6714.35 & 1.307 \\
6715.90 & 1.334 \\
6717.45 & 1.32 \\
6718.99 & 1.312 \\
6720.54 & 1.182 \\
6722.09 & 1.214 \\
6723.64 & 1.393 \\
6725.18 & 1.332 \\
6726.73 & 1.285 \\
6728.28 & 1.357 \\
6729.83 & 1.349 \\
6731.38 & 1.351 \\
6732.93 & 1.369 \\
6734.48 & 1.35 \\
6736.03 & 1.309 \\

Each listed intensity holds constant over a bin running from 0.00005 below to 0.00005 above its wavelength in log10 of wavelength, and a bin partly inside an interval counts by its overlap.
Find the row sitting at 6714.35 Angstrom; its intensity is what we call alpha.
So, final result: 1.307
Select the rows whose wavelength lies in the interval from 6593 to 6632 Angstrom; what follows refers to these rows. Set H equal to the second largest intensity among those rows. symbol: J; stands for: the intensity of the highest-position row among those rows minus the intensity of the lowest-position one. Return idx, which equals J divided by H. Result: -0.05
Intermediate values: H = 1.468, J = -0.07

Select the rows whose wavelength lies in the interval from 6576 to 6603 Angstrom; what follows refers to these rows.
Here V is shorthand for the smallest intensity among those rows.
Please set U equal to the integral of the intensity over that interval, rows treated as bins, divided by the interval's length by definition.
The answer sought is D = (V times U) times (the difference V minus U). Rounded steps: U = 1.36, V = 1.254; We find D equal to -0.18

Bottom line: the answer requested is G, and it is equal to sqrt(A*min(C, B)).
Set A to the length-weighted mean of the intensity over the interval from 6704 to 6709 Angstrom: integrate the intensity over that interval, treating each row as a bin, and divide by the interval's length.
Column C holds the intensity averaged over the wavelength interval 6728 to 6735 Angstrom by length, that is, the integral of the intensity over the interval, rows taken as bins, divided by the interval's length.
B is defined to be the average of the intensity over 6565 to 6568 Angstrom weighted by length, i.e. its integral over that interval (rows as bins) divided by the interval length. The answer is 1.28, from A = 1.35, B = 1.22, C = 1.36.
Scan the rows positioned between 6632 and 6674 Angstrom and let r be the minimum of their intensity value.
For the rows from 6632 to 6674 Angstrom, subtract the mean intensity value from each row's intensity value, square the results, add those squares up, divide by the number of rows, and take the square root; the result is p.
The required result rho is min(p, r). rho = 0.046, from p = 0.046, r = 1.279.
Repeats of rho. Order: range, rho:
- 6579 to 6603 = 0.066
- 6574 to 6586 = 0.049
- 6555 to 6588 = 0.090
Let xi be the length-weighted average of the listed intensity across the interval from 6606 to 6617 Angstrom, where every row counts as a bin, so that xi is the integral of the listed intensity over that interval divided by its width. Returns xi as 1.387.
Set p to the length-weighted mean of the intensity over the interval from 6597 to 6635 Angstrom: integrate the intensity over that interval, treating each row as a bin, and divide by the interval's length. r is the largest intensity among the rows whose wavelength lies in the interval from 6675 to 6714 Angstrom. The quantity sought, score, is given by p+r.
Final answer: 2.816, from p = 1.360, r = 1.456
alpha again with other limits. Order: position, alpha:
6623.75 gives 1.376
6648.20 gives 1.364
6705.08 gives 1.375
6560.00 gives 1.492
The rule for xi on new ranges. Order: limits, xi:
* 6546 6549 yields 1.344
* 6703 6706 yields 1.363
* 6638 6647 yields 1.403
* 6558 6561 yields 1.435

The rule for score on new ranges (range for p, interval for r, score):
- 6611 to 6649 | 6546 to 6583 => 2.888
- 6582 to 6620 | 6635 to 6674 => 2.867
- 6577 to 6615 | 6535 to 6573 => 2.881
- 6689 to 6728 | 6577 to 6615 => 2.844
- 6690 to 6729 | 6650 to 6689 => 2.767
